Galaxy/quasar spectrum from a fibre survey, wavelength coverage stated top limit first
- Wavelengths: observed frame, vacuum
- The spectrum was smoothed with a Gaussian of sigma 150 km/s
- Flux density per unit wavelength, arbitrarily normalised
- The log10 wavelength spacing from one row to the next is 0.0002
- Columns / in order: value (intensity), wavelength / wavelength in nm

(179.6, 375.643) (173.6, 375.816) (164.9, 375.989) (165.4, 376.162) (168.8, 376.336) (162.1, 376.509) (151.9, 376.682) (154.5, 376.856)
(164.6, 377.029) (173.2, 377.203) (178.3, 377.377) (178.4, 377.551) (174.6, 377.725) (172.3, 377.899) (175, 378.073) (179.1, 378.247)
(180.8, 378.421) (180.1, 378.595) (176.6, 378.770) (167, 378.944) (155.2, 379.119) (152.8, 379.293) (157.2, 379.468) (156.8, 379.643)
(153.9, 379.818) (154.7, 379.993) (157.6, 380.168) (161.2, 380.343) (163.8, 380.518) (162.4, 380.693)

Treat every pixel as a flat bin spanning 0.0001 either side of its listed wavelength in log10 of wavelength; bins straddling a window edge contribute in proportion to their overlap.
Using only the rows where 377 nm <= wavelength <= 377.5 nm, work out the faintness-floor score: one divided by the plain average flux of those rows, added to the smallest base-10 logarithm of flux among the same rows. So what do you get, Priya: 2.22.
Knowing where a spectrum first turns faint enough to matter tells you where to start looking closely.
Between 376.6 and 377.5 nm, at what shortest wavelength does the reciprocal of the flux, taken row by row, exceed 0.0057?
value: 376.682 nm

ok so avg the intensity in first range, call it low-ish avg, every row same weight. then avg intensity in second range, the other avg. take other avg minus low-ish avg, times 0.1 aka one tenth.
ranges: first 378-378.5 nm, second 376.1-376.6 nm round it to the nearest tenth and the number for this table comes -1.3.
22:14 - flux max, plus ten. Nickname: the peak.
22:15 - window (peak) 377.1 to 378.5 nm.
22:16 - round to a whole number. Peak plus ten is 191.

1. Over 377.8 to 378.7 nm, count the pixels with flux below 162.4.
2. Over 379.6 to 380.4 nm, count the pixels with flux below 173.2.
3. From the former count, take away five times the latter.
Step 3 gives -25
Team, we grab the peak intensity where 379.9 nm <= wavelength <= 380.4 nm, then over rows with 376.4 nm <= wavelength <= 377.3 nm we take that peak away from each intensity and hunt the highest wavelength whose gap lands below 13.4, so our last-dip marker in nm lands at 377.203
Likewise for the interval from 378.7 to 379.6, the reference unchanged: 379.468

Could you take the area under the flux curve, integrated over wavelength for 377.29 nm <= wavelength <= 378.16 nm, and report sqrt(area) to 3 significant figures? 12.4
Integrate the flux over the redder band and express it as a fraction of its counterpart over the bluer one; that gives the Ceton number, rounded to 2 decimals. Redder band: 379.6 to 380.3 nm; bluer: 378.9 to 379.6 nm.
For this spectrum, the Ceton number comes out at 0.99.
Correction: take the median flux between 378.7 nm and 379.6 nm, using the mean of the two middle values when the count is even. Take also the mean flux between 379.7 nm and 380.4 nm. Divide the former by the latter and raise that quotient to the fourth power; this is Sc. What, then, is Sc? 1.01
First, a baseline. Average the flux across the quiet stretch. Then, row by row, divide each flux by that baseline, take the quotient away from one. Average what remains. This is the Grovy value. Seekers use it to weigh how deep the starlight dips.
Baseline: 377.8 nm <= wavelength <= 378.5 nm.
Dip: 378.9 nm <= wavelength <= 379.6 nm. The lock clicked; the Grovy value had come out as 0.11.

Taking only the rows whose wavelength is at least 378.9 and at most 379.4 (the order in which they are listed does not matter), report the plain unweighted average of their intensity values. 158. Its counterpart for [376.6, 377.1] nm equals 157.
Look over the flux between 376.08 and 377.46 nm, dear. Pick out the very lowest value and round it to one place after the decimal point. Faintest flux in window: 151.9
